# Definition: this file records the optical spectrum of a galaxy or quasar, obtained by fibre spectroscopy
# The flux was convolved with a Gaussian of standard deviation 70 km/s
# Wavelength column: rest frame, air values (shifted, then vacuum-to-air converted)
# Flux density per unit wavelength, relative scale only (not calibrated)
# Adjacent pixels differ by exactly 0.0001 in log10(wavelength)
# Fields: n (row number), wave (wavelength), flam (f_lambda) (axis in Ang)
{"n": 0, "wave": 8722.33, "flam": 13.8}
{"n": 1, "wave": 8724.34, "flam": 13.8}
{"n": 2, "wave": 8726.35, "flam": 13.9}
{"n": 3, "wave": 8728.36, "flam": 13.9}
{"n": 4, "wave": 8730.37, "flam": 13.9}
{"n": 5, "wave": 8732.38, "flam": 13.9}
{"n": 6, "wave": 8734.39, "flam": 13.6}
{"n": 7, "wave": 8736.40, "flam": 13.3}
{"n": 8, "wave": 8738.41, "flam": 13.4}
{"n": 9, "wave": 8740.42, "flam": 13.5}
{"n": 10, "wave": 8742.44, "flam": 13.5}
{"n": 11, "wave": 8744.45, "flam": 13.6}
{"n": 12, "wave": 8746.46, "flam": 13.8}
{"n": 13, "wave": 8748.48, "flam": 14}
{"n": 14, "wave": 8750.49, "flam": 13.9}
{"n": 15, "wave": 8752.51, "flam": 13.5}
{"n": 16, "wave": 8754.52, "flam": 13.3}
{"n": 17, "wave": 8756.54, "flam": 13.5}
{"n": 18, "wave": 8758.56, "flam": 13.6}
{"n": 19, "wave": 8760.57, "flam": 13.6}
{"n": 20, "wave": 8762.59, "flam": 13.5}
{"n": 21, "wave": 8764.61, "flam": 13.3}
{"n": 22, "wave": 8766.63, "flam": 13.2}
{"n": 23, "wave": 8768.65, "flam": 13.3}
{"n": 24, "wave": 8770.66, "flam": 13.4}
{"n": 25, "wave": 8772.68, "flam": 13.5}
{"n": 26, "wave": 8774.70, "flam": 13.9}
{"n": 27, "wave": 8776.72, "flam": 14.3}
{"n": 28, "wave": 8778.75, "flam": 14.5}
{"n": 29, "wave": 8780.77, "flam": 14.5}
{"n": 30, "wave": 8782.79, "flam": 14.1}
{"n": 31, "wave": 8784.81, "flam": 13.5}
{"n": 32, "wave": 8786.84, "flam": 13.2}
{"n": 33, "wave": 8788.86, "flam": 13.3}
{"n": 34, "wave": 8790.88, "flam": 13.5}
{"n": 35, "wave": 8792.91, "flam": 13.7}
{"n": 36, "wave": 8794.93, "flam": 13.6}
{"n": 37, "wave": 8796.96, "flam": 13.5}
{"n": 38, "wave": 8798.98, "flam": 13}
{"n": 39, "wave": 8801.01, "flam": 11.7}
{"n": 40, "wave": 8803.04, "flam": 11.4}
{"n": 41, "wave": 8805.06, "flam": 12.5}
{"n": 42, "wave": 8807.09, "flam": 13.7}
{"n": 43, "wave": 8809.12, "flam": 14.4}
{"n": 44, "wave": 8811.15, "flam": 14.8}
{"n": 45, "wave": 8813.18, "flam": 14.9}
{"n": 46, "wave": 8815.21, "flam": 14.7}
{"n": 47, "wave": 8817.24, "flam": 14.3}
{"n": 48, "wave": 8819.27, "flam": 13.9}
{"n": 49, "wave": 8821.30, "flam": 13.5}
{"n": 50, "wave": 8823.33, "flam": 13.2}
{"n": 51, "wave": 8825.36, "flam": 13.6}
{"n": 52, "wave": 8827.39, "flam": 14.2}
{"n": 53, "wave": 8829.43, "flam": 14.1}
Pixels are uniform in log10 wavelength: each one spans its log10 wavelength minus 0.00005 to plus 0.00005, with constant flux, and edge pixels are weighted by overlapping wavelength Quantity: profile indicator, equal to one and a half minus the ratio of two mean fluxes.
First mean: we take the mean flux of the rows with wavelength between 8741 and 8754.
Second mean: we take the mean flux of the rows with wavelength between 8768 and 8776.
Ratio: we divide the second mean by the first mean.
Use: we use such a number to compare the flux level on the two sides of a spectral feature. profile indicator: 0.51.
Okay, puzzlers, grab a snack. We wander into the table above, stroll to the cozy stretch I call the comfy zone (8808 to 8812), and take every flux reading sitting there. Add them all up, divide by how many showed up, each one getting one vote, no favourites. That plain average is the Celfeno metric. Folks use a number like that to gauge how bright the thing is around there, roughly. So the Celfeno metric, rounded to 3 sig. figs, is 14.6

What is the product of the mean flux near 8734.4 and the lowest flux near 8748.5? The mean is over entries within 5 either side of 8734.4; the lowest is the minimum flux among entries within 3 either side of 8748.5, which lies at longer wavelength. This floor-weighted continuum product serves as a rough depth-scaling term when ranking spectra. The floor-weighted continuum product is 188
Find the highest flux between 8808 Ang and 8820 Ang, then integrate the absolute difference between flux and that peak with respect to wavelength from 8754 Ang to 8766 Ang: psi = 17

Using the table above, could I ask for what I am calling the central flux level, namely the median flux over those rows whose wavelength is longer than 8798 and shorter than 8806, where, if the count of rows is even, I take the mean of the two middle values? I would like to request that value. 12.1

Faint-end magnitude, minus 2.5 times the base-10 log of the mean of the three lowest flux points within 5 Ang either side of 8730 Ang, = -2.85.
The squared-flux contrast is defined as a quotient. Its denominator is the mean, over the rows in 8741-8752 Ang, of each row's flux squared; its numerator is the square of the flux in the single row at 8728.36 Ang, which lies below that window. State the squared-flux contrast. 1.02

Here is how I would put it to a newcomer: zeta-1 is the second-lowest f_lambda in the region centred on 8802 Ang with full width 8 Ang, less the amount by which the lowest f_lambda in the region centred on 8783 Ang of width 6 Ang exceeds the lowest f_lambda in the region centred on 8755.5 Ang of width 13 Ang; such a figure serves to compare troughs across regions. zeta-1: 11.5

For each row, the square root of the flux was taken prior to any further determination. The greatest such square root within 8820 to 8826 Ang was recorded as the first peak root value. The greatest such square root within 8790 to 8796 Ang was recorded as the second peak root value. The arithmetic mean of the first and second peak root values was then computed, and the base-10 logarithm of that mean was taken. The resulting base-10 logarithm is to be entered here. 0.568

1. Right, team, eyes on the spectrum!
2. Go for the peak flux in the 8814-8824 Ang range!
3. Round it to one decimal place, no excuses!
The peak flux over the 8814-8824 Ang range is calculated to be 14.7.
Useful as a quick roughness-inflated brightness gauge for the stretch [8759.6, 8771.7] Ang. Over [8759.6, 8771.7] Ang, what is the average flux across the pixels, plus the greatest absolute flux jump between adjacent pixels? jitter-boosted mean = 13.6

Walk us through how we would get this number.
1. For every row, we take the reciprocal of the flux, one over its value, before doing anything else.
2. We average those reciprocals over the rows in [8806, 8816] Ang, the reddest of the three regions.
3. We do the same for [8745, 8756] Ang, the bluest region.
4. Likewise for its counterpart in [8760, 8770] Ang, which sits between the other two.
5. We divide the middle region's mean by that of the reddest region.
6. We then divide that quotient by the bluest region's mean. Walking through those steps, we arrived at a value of 14.8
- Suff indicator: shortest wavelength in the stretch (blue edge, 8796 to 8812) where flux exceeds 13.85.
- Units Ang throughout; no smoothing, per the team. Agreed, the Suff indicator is 8809.12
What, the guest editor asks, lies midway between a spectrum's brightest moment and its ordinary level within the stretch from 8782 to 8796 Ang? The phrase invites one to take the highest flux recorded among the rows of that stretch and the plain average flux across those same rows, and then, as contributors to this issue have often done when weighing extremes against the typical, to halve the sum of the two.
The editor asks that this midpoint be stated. 13.8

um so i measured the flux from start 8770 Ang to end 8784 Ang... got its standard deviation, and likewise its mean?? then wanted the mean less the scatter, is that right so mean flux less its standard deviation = 13.6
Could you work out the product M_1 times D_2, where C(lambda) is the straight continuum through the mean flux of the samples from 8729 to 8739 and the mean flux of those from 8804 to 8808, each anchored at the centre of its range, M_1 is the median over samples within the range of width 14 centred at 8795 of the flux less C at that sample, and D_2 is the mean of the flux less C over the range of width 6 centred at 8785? 0.100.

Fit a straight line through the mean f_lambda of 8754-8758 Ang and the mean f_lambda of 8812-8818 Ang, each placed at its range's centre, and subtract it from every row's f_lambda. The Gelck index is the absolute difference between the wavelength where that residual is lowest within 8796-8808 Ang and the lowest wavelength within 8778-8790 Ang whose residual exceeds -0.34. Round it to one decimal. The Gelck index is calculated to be 24.3 Ang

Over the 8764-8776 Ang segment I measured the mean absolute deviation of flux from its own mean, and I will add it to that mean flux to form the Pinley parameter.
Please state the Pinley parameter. 13.6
